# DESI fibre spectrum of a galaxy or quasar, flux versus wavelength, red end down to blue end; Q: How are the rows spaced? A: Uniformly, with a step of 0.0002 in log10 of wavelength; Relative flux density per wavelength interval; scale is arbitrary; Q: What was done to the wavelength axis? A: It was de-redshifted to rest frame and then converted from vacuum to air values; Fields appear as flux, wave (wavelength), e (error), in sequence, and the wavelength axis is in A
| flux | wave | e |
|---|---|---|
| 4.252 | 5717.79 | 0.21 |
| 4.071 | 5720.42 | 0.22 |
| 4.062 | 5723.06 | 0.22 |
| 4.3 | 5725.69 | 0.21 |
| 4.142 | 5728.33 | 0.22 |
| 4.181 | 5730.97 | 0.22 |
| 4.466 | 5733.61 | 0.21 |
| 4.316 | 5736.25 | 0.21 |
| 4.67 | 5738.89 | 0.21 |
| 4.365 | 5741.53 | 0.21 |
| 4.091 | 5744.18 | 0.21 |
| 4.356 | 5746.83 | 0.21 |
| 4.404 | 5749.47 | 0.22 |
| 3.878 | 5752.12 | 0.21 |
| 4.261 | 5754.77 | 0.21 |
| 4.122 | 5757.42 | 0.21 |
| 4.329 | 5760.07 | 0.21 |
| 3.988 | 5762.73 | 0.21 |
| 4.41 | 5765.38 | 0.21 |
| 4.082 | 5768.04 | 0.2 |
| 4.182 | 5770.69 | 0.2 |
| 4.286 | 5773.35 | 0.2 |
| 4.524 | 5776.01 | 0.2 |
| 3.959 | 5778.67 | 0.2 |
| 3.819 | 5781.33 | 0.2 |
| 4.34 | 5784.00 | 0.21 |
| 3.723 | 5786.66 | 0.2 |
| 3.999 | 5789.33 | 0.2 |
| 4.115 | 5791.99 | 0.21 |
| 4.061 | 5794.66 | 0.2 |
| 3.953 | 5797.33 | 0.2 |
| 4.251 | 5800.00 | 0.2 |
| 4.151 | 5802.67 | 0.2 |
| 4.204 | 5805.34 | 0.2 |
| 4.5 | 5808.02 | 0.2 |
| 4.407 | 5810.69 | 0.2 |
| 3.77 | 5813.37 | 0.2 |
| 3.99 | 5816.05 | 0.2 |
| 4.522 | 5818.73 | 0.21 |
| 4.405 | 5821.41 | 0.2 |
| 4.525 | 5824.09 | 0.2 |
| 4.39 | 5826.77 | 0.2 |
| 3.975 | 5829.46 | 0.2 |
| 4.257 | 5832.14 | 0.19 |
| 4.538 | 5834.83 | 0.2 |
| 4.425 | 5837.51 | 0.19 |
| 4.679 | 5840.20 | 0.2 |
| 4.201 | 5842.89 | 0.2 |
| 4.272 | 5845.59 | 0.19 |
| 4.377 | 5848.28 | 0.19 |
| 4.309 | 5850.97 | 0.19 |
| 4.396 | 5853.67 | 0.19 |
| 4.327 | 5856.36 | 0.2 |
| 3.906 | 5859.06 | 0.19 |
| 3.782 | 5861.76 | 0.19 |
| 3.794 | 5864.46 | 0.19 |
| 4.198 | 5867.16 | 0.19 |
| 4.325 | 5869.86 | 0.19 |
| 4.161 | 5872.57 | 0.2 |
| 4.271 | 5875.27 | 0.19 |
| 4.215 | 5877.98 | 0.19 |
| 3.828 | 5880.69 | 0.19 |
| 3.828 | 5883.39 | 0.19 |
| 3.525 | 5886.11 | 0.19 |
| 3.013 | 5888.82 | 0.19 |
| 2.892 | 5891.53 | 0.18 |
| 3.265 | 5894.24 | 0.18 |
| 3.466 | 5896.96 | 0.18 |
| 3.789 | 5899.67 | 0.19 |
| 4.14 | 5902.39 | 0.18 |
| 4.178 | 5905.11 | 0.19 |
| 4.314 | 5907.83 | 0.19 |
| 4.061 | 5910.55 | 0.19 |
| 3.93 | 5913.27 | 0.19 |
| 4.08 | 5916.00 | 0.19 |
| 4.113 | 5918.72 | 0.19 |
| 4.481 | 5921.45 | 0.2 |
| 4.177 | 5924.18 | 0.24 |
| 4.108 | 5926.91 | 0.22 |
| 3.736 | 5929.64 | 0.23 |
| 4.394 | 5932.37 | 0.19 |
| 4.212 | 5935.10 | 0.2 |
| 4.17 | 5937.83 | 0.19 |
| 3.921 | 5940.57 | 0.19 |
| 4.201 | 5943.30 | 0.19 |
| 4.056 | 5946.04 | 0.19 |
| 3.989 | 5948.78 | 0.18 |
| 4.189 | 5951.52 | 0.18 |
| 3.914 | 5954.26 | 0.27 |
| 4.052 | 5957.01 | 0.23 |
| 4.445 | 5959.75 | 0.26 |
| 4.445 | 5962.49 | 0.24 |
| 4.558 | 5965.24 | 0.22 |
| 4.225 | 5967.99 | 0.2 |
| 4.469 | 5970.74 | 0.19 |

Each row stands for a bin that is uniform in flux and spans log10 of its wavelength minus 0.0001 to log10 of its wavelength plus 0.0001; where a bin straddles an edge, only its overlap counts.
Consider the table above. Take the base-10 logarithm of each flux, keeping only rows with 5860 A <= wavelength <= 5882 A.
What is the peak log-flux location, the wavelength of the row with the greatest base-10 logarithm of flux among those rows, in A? 5869.86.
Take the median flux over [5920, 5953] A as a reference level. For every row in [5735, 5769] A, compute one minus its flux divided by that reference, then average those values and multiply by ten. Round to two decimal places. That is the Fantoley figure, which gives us -0.19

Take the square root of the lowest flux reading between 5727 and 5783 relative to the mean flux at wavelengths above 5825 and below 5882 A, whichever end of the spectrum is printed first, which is 0.951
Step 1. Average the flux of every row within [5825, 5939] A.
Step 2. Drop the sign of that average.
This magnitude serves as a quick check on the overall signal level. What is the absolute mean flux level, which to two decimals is 4.06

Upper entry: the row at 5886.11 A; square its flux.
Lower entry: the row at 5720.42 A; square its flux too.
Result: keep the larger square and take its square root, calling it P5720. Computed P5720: 4.07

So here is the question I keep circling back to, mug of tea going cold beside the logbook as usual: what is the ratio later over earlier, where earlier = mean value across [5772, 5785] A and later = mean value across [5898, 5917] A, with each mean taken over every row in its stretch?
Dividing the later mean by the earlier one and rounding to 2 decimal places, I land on 0.97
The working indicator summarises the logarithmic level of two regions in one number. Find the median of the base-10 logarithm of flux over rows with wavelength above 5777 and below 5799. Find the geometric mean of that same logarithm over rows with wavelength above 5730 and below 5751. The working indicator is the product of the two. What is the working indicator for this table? 0.383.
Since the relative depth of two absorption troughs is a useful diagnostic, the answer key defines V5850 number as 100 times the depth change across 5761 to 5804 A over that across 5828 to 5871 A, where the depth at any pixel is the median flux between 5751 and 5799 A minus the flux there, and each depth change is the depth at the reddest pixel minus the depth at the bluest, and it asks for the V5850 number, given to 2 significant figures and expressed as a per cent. 47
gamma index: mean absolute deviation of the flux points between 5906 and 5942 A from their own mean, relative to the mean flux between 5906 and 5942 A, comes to 0.036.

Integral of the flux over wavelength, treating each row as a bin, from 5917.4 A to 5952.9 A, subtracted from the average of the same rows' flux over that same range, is -143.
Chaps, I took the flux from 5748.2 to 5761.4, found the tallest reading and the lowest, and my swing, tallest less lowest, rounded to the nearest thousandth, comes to 0.526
